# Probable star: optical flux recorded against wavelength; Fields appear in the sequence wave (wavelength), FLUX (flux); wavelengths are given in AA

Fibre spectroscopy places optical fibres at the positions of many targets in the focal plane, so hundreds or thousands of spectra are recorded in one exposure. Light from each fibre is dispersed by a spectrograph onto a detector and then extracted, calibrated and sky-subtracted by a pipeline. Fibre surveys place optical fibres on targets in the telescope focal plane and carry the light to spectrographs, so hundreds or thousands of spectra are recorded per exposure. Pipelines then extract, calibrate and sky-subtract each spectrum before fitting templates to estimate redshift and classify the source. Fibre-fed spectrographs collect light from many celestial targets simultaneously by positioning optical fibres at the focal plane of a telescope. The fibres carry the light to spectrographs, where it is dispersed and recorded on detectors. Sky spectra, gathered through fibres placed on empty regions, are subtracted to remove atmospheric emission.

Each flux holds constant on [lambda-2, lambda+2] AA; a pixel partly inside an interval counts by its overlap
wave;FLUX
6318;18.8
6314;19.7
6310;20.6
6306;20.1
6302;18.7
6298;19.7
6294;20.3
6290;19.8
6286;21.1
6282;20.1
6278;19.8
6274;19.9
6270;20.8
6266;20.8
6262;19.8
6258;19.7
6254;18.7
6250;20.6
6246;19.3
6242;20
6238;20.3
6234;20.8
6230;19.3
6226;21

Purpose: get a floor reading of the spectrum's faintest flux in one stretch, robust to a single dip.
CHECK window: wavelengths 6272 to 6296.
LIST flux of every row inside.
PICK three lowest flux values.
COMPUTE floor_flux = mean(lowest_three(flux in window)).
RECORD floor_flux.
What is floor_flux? 19.8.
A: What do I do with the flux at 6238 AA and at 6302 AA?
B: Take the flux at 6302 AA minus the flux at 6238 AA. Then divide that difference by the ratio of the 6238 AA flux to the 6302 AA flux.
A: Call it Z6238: -1.5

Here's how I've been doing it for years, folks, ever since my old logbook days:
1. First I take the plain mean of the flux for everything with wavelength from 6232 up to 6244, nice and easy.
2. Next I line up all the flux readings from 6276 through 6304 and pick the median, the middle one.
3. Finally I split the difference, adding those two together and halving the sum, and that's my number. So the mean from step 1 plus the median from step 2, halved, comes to 20.1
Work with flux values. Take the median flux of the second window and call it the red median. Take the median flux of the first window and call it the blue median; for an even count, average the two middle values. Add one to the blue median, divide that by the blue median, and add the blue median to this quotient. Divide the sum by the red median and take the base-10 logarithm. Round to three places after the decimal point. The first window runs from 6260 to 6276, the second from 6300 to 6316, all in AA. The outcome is 0.032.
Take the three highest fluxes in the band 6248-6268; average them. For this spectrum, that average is 20.4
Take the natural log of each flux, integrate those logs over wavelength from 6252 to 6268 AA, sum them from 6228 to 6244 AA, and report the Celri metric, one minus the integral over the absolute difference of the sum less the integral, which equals -0.336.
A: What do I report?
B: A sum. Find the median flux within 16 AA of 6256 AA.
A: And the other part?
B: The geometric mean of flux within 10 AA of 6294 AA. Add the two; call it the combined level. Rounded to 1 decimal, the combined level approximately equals 39.8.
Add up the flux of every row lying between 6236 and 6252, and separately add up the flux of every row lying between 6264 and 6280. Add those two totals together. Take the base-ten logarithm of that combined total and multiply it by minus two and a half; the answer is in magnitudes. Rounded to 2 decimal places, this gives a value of -5.52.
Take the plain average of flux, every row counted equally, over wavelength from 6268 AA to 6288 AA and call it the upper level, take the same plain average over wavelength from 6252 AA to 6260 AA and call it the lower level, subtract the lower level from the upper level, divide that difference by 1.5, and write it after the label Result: 0.76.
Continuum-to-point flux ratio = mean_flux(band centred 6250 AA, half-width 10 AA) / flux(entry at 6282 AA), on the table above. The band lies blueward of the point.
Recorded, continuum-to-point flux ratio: 0.98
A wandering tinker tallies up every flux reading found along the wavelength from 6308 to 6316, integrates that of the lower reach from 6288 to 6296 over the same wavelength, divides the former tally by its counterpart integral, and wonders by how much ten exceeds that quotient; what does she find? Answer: 9.75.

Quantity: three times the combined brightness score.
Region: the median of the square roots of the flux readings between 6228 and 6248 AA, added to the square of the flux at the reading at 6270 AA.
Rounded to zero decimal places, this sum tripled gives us 1311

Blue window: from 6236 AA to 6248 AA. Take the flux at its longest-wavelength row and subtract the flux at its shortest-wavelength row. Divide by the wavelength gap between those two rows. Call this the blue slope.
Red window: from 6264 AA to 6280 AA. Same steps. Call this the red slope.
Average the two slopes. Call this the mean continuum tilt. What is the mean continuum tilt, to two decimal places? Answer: -0.10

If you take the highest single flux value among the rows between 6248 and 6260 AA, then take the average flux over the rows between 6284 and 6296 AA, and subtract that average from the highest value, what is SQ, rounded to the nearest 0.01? 0.20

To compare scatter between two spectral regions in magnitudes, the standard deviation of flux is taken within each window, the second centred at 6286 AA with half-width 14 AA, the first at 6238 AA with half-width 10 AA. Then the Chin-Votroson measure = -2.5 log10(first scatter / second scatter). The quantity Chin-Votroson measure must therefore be -0.3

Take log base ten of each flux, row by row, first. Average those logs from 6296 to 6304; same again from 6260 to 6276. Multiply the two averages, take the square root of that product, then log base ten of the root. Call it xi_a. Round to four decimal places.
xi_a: 0.1124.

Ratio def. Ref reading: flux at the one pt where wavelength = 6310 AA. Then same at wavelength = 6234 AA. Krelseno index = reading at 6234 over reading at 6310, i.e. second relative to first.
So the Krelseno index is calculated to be 1.010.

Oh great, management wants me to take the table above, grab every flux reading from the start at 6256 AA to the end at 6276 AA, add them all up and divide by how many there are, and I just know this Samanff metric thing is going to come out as 20.2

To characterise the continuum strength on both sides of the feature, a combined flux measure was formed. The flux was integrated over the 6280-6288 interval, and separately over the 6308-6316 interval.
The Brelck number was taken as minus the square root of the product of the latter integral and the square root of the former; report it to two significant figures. -45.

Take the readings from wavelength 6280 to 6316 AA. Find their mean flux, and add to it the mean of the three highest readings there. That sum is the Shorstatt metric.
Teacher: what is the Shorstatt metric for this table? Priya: 40.7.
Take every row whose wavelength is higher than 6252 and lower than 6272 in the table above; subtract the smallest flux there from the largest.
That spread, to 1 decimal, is 2.1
